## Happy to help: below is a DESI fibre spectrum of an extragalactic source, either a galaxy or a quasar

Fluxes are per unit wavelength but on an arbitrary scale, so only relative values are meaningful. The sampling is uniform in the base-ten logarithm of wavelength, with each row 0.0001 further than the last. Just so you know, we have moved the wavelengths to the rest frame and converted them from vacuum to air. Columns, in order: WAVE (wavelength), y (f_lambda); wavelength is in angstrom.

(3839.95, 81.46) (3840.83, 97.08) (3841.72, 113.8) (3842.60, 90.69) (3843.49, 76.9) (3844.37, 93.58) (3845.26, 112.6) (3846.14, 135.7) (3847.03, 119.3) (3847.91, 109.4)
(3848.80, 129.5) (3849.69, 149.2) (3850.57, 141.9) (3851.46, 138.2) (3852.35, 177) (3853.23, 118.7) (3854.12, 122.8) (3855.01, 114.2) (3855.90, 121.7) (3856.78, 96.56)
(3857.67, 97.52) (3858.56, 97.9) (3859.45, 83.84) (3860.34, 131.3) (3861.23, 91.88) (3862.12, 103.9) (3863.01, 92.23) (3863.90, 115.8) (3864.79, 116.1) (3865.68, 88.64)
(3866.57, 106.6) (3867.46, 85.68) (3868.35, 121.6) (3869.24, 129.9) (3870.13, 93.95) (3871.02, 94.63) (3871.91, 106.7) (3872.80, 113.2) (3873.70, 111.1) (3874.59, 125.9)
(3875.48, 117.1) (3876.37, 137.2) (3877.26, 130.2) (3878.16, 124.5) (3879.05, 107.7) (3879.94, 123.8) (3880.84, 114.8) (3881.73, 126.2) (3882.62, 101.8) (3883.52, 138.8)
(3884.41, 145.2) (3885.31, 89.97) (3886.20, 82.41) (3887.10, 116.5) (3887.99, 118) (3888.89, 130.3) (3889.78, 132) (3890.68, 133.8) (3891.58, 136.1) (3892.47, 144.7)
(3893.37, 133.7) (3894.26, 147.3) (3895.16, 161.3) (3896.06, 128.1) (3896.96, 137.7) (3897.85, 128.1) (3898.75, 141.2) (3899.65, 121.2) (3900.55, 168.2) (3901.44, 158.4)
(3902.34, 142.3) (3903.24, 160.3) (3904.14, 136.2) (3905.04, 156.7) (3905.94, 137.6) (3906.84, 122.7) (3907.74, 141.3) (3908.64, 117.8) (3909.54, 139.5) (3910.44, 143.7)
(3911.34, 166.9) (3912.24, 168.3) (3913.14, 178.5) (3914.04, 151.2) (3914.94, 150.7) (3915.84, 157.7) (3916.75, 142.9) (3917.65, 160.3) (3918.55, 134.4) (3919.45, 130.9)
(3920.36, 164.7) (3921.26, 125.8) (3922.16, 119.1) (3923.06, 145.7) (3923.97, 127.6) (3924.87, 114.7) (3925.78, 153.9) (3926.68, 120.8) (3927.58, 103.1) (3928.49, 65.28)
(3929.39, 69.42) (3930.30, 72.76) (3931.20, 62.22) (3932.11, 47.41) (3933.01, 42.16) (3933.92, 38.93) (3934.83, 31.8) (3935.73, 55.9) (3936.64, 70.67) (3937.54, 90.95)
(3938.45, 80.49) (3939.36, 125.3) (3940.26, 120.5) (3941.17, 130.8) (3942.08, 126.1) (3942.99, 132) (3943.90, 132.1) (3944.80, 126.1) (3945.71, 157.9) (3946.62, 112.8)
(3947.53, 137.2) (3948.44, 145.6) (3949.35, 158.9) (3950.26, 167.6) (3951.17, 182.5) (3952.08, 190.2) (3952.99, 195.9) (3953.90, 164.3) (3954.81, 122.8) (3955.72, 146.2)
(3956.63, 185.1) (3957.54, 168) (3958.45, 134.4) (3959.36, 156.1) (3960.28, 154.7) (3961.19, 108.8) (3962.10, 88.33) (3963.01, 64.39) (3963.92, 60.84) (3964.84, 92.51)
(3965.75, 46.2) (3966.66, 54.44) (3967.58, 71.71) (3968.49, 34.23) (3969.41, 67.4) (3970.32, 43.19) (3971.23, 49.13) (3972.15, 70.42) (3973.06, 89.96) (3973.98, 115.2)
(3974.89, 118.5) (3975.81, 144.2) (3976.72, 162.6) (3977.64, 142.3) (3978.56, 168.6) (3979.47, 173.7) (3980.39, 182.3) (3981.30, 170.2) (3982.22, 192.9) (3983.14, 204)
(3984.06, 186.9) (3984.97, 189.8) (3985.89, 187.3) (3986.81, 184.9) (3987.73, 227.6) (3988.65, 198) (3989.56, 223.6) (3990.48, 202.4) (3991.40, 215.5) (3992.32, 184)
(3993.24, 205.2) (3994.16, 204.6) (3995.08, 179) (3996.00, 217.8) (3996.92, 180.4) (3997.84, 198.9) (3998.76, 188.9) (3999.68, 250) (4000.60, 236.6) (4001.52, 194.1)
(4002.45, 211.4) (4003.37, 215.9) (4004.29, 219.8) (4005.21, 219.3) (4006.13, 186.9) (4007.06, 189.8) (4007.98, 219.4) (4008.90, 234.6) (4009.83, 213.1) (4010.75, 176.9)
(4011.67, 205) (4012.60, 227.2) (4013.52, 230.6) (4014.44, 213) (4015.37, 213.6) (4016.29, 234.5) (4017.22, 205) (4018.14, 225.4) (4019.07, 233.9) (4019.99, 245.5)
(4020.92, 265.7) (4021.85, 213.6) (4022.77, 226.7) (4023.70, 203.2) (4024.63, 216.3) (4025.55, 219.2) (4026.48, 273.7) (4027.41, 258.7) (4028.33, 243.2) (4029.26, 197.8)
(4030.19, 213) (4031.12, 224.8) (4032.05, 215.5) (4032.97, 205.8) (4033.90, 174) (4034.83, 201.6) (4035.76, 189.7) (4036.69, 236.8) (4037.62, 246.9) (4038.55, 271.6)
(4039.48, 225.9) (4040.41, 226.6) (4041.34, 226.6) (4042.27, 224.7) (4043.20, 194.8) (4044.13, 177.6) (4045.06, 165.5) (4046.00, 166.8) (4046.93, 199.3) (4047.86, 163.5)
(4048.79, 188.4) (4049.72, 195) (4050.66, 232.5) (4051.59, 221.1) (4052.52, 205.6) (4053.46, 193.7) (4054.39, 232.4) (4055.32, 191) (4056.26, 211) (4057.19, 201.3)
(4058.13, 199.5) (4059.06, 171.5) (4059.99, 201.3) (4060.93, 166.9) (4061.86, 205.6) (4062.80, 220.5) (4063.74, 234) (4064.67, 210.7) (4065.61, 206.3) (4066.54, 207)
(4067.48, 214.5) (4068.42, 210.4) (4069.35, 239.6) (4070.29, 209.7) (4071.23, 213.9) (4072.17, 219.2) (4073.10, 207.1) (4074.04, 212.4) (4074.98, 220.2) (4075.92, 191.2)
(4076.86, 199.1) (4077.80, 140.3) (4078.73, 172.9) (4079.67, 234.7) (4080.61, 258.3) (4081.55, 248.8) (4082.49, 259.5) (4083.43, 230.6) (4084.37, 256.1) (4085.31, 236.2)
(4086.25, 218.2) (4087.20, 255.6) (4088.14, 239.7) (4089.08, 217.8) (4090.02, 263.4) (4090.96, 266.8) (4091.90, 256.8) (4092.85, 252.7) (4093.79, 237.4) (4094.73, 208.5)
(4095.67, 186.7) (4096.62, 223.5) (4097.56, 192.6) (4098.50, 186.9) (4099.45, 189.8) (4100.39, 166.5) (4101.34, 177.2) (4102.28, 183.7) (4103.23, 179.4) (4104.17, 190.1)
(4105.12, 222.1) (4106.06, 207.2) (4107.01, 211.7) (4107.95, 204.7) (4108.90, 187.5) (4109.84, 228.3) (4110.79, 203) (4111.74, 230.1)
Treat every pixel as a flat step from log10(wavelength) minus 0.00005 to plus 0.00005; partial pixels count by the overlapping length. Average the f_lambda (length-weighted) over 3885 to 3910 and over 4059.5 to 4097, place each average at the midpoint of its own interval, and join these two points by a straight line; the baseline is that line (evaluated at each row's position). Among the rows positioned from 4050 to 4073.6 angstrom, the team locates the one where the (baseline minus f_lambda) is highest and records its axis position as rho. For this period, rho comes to 4060.93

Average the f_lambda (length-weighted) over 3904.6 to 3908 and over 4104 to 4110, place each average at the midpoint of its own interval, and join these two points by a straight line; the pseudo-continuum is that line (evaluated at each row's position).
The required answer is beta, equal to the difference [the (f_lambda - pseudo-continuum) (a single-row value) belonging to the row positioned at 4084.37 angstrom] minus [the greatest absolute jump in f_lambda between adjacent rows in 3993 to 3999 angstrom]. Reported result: 18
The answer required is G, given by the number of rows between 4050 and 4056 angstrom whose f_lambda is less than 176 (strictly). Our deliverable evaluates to 0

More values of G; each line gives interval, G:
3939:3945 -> 7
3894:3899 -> 6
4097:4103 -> 1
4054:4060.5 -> 1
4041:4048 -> 3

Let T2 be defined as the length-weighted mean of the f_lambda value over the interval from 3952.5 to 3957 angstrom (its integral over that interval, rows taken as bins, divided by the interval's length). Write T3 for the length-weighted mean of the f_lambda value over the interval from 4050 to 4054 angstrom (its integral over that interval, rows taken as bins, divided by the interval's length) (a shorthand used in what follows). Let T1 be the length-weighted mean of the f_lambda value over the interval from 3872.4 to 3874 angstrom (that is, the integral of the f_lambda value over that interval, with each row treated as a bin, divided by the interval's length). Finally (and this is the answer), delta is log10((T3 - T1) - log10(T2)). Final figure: 1.99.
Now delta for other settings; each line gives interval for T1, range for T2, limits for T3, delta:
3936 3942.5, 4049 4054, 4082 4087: 2.13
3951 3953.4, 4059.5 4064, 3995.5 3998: 0.79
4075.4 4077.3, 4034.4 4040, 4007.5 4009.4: 1.45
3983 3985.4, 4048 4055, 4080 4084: 1.73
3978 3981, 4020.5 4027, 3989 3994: 1.47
